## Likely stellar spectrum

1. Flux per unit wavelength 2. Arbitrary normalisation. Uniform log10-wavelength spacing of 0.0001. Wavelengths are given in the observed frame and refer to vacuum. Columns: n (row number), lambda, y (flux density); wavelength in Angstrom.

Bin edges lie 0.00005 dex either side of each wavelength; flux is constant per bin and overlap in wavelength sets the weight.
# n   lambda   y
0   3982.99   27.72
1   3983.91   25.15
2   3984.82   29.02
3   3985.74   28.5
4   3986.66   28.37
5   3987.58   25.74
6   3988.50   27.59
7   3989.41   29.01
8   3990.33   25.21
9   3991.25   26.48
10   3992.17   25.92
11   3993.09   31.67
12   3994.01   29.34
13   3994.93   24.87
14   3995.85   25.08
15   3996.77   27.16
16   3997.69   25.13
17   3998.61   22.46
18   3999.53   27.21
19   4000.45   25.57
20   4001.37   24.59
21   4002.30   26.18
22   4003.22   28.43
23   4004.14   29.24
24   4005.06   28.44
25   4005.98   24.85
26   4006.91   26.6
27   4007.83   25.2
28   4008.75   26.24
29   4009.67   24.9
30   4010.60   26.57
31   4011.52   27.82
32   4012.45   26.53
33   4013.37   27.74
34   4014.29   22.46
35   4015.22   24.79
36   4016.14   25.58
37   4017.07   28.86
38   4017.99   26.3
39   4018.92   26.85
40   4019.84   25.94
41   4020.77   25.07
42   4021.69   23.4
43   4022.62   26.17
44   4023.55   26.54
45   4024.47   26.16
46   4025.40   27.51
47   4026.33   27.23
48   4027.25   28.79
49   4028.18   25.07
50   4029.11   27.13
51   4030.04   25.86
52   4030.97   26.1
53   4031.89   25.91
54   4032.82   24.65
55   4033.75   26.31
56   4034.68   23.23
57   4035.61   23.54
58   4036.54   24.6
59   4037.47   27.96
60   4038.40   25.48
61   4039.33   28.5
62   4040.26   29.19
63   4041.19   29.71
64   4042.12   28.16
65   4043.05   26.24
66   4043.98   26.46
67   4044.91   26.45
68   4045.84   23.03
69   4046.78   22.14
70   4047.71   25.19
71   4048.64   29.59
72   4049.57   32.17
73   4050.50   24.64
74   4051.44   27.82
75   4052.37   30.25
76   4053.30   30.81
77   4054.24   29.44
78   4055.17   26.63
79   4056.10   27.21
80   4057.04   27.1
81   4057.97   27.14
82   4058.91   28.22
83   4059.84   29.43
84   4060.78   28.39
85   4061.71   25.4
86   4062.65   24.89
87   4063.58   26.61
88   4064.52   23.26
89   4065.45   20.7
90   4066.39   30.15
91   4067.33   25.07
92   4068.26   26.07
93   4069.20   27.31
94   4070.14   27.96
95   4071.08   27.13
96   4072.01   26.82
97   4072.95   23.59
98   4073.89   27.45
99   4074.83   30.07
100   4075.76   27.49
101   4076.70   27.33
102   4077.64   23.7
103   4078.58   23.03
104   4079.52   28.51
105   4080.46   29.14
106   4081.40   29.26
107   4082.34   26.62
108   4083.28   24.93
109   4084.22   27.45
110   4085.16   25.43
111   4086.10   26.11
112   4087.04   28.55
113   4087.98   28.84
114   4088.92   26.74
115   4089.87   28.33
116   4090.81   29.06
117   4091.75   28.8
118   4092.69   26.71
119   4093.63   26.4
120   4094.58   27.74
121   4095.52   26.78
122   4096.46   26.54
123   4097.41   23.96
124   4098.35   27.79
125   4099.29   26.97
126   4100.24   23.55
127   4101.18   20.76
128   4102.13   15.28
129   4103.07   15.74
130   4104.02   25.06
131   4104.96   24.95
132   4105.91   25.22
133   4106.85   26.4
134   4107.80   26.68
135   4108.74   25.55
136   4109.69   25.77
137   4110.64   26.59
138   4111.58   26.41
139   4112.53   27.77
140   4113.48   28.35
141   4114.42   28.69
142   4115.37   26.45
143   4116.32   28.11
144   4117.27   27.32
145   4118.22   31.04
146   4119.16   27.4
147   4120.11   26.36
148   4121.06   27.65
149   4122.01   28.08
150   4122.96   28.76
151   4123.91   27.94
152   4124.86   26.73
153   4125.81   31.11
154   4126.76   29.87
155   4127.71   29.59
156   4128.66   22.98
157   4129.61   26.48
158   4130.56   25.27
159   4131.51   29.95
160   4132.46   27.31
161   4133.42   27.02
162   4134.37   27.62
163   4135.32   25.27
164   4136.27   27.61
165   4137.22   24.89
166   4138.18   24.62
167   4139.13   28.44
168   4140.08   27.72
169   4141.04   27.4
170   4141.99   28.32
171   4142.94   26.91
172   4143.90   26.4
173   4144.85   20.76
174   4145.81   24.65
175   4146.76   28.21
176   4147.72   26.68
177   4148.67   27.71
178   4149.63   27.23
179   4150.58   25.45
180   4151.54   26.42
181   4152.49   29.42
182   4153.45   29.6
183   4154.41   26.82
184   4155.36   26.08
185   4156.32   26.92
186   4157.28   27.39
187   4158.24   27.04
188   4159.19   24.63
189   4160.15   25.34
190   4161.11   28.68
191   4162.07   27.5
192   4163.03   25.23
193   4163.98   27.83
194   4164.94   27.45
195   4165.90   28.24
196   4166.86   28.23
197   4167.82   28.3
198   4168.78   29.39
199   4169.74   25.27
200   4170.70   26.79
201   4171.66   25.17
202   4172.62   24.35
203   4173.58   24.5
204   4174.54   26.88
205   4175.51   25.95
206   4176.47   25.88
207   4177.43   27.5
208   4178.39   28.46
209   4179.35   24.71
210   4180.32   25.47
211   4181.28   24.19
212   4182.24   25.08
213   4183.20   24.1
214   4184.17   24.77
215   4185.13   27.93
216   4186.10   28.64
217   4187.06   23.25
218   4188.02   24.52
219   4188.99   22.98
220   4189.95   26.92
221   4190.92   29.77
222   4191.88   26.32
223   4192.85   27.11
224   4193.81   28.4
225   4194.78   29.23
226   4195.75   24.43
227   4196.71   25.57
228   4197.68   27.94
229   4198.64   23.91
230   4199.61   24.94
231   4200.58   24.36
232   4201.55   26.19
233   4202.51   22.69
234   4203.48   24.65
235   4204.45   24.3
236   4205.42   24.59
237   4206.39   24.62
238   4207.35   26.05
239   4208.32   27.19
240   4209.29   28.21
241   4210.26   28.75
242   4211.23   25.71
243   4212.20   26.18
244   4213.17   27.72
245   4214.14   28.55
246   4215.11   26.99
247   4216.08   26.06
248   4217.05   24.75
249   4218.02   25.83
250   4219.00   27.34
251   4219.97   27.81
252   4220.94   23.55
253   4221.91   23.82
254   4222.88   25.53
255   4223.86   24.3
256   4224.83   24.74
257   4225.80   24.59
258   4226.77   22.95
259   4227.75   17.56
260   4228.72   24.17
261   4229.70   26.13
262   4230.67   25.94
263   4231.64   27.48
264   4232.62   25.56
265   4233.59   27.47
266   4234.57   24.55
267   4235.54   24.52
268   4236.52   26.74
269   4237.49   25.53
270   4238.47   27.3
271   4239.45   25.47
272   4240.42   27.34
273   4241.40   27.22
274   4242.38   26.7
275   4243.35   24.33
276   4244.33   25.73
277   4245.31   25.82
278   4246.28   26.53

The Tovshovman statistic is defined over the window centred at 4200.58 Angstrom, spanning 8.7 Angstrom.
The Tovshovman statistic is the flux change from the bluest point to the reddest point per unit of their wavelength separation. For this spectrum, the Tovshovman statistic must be -0.16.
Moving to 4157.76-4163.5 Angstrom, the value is -0.38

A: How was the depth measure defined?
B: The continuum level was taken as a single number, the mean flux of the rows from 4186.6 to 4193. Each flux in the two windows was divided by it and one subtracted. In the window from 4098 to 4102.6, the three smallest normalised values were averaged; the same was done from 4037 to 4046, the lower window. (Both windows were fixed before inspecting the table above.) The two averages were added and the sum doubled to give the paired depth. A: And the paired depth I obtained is -0.53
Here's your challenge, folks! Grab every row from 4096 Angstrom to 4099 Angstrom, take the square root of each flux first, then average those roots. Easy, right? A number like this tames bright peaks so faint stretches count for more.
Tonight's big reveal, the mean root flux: 5.11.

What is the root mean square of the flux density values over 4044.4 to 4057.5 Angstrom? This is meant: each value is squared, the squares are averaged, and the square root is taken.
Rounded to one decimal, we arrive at 27.5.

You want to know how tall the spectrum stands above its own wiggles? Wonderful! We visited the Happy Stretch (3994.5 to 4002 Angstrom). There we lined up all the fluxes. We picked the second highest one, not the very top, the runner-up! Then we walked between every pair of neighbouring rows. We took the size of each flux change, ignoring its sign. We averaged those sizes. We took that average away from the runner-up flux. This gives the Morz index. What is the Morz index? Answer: 25.1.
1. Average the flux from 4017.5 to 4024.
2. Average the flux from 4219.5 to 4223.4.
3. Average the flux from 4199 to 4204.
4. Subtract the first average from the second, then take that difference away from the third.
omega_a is 25.1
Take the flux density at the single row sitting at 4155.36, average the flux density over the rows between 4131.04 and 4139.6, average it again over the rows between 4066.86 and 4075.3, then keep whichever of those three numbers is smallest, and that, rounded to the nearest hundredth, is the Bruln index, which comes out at 26.08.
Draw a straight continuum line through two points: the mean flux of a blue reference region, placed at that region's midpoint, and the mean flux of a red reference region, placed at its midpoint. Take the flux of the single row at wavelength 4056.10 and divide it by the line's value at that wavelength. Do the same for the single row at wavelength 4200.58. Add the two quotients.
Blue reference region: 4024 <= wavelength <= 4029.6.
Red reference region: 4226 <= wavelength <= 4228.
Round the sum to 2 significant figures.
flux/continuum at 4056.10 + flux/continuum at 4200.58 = 2.2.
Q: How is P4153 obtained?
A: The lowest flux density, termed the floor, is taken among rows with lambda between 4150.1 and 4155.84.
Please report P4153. 25.45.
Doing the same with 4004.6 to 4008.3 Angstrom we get 24.85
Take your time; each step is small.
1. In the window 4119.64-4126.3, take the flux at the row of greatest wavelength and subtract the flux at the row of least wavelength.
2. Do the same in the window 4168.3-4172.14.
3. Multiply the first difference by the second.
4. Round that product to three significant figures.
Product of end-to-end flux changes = -20.0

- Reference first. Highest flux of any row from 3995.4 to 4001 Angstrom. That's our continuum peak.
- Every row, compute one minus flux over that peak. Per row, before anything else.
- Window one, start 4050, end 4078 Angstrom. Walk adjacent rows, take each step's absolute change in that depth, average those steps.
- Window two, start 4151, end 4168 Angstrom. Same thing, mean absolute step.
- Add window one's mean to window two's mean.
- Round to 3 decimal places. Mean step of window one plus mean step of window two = 0.124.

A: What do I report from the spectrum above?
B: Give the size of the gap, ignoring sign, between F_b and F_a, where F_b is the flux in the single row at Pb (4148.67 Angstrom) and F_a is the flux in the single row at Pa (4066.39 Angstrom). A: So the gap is 2.4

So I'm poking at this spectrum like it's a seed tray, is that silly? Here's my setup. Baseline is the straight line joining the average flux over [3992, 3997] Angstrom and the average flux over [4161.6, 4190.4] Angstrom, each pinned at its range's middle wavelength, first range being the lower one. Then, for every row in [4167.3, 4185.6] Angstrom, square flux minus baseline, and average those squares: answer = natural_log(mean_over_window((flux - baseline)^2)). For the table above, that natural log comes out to 0.91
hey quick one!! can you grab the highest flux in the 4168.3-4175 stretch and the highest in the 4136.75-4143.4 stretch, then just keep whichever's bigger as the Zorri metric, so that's 29.4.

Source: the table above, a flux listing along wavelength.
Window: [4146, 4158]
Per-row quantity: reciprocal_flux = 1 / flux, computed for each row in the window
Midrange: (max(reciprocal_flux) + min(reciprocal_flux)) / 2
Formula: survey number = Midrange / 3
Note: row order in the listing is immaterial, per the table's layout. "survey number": 0.0122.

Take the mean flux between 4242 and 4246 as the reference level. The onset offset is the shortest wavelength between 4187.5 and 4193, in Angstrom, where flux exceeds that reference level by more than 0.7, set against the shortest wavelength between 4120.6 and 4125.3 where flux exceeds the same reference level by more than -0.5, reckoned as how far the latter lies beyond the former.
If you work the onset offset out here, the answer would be -68.9 Angstrom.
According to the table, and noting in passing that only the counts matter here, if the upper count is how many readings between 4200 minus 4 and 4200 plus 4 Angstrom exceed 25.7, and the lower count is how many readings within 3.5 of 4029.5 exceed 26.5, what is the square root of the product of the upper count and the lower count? 2.45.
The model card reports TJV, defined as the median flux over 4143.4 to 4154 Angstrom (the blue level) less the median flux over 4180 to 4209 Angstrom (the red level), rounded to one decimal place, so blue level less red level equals 1.7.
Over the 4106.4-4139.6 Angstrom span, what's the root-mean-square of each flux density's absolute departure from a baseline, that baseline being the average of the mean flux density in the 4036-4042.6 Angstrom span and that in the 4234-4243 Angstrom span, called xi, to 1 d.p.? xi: 1.8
